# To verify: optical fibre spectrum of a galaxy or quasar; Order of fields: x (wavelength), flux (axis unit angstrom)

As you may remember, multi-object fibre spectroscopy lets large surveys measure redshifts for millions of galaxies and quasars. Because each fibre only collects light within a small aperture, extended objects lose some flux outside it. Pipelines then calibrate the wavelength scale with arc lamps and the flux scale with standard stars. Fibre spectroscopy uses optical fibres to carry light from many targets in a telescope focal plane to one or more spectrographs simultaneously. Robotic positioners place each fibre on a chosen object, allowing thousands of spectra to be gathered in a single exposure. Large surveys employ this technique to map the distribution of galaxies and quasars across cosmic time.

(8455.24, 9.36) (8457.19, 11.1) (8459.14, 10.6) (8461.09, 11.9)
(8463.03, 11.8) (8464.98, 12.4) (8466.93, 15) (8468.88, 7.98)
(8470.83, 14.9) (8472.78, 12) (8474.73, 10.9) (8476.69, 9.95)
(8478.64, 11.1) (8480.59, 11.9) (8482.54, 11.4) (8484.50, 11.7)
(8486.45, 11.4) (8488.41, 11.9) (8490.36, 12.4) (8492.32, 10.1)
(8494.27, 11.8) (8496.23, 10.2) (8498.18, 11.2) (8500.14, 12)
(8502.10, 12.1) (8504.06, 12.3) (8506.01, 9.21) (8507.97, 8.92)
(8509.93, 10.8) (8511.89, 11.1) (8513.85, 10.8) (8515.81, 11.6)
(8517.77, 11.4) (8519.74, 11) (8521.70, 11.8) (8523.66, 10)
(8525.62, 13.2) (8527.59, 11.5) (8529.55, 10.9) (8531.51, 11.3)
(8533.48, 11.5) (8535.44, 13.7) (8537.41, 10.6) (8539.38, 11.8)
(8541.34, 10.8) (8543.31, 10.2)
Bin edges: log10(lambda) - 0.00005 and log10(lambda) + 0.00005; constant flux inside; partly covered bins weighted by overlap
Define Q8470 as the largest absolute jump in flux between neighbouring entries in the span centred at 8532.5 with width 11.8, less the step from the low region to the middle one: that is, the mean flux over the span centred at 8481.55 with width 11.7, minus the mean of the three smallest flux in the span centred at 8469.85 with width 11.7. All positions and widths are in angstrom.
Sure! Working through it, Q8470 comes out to 2.2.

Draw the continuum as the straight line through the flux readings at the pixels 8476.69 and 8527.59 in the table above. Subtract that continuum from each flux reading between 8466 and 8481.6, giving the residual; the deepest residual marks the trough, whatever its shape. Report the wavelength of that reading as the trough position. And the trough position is 8468.88 angstrom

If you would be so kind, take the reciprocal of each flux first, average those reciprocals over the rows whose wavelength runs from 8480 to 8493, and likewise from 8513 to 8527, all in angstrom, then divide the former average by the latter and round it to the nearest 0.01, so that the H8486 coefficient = 0.98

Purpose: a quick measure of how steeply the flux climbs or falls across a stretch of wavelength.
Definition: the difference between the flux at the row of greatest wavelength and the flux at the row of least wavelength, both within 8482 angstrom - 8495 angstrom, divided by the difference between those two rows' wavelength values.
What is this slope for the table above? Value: 0.03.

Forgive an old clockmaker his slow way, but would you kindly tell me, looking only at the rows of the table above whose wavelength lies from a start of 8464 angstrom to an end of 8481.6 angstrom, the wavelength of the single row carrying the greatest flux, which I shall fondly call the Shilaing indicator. 8466.93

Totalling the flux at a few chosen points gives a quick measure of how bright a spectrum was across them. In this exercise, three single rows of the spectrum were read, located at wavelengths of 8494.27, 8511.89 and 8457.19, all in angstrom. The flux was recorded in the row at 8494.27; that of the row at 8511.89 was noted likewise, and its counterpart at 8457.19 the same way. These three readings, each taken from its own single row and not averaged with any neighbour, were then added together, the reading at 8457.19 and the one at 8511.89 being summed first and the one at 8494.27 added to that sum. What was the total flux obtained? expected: 34.0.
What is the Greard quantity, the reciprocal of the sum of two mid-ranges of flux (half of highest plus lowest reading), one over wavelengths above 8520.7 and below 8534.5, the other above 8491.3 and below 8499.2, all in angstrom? 0.0443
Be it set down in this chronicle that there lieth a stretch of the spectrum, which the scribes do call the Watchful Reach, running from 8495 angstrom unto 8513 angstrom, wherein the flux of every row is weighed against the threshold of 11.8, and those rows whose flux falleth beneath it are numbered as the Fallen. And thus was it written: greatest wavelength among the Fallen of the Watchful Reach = 8511.89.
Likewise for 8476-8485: 8484.50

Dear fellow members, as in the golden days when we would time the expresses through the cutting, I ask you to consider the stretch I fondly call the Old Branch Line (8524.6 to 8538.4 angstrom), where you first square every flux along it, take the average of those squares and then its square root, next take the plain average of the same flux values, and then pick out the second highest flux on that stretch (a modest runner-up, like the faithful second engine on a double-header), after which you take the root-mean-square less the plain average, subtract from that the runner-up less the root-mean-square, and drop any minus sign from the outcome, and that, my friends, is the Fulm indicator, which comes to 1.3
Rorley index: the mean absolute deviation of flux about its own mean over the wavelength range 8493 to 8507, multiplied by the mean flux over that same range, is 10.2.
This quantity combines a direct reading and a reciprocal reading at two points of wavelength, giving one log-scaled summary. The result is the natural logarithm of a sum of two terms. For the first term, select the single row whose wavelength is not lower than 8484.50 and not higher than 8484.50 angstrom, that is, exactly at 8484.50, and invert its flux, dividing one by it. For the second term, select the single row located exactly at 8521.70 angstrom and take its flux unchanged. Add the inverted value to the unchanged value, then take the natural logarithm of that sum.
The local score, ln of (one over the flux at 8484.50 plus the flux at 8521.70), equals 2.48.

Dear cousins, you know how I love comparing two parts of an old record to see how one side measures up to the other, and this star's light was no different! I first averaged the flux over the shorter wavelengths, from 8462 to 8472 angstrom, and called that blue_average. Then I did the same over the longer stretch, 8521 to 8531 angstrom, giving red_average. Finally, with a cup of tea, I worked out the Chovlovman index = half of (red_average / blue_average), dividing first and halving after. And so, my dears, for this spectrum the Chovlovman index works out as 0.46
